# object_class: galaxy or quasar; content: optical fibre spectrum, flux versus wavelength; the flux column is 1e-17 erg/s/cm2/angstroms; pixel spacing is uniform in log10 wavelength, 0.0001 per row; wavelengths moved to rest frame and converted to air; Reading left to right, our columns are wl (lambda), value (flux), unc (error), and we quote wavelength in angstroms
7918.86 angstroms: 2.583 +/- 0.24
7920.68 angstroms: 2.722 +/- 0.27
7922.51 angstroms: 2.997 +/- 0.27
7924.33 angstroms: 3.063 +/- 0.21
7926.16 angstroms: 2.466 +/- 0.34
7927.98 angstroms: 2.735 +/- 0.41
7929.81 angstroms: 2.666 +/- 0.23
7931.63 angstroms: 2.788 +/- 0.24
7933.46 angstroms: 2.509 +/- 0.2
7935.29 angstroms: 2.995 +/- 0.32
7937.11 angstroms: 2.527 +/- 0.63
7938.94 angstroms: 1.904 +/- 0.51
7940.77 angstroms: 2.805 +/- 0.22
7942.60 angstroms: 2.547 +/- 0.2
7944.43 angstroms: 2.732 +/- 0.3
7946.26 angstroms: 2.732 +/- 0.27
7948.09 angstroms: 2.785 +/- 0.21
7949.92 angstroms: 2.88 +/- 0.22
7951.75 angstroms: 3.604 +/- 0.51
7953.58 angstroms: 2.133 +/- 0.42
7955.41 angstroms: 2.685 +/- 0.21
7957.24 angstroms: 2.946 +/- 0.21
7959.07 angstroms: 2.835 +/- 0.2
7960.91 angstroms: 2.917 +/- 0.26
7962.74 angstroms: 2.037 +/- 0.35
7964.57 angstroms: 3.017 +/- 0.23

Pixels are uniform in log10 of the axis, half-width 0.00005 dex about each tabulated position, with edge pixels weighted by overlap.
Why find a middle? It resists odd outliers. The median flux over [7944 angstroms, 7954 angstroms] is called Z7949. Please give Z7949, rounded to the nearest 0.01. 2.76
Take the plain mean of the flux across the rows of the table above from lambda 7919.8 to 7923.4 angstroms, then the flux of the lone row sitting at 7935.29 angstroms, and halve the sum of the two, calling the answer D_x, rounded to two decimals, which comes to 2.93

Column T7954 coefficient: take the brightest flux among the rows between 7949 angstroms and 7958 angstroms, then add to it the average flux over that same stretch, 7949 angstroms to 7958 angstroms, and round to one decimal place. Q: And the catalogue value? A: 6.5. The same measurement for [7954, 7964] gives 5.6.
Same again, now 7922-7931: 5.8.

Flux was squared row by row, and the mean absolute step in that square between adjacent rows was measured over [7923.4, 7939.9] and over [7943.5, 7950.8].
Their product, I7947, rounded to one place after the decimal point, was 0.5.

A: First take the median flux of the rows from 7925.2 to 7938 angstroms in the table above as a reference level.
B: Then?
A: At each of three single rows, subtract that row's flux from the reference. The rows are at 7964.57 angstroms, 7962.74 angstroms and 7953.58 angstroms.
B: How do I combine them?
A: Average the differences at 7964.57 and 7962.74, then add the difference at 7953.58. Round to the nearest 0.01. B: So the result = 0.67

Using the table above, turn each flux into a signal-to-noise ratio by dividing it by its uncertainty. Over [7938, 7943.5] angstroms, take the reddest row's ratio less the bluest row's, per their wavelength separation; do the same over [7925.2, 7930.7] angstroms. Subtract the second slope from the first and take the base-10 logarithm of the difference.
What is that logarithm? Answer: 0.1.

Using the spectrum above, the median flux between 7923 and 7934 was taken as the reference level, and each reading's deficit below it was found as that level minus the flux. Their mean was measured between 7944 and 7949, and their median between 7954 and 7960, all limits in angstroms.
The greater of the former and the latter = -0.05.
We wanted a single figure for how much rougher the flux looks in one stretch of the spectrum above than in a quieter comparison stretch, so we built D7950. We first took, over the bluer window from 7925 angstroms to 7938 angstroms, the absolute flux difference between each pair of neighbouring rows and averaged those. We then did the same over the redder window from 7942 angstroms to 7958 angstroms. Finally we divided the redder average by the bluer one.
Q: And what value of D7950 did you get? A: 1.5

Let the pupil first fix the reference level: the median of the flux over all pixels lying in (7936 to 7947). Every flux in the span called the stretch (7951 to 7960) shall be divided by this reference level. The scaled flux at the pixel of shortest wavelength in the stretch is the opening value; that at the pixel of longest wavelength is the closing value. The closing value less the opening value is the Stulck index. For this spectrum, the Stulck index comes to -0.29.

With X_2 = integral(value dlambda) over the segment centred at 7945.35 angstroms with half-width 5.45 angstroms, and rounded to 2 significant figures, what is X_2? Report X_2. 30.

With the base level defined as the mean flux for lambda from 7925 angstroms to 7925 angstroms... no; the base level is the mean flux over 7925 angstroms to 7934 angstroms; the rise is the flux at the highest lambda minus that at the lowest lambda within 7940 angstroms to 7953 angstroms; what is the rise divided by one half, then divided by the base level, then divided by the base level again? 0.2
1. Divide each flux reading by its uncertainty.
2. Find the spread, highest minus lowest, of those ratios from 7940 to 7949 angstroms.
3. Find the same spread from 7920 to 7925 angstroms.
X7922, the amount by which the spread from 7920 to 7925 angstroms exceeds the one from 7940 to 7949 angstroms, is 0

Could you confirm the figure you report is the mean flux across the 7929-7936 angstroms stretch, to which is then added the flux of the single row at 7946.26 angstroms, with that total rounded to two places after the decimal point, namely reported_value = 5.47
